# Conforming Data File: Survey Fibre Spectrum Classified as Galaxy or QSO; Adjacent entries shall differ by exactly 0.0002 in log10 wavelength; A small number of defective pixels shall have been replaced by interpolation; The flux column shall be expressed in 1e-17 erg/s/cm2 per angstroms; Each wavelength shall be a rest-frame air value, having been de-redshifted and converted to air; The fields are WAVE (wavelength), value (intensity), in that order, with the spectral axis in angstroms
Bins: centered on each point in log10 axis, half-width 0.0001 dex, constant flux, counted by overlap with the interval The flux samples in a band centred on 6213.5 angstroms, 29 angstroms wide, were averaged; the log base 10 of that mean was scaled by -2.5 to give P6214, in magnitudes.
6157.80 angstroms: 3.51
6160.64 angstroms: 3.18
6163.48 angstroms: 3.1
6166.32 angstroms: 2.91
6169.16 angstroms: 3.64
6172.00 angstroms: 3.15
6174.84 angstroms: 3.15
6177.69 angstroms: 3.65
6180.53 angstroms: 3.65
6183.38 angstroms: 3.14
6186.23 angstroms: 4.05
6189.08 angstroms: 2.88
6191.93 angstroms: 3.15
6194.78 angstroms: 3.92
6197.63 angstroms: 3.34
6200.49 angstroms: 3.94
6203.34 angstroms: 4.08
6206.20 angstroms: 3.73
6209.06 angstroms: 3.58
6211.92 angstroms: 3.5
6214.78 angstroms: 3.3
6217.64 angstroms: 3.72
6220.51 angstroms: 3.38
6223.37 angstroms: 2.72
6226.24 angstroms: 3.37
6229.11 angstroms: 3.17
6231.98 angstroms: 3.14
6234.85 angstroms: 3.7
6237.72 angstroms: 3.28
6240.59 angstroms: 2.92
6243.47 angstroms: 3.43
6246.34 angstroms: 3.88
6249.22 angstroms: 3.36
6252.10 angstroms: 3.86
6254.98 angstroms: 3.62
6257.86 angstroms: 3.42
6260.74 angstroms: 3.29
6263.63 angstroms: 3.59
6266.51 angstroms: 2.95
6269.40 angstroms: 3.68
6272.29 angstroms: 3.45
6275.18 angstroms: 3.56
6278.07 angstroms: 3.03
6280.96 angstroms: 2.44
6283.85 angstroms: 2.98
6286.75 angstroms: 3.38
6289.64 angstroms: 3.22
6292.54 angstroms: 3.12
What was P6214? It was -1.37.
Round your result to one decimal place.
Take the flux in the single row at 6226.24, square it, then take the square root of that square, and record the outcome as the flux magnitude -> 3.4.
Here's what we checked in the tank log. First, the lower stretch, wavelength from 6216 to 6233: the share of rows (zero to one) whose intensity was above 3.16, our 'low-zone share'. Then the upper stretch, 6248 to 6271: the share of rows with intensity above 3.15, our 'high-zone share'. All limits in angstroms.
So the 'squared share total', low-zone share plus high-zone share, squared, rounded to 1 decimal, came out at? 2.4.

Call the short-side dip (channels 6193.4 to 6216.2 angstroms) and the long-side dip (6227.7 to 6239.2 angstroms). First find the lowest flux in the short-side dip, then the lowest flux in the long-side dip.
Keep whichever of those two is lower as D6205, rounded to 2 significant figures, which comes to 3.1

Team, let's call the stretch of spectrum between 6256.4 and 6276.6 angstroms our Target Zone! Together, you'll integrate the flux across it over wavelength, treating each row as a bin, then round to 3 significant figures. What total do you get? 69.1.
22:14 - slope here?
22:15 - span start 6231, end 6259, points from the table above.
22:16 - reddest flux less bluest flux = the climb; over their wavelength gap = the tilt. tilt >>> 0.011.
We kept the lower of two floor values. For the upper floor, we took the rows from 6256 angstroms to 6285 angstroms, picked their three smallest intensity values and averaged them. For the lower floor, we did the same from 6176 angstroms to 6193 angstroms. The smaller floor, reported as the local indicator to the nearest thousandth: 2.790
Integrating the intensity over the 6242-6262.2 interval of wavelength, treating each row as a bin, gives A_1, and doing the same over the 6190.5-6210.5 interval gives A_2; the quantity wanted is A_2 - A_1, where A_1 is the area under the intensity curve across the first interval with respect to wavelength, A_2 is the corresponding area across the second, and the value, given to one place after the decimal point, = 1.9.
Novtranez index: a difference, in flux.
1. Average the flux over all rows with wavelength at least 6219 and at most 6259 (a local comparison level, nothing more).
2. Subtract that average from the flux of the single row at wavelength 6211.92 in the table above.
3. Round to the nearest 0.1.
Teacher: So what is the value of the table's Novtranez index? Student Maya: 0.1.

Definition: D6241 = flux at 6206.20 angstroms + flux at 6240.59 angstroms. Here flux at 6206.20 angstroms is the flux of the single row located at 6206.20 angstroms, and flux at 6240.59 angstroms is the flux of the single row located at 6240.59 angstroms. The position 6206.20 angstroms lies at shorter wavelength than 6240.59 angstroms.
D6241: 6.65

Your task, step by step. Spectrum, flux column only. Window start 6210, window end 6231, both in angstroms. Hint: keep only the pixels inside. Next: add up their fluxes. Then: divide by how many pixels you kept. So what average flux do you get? 3.31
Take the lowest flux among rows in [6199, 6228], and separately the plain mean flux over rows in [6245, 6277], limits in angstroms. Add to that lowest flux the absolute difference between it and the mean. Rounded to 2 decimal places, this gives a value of 3.51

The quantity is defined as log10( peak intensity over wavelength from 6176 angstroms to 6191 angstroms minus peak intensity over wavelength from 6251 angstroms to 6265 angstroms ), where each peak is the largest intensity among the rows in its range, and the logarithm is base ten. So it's -0.72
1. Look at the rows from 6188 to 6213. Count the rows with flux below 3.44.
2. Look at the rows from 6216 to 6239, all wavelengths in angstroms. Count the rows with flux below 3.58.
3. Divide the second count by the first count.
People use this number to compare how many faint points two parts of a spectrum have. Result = 2.00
